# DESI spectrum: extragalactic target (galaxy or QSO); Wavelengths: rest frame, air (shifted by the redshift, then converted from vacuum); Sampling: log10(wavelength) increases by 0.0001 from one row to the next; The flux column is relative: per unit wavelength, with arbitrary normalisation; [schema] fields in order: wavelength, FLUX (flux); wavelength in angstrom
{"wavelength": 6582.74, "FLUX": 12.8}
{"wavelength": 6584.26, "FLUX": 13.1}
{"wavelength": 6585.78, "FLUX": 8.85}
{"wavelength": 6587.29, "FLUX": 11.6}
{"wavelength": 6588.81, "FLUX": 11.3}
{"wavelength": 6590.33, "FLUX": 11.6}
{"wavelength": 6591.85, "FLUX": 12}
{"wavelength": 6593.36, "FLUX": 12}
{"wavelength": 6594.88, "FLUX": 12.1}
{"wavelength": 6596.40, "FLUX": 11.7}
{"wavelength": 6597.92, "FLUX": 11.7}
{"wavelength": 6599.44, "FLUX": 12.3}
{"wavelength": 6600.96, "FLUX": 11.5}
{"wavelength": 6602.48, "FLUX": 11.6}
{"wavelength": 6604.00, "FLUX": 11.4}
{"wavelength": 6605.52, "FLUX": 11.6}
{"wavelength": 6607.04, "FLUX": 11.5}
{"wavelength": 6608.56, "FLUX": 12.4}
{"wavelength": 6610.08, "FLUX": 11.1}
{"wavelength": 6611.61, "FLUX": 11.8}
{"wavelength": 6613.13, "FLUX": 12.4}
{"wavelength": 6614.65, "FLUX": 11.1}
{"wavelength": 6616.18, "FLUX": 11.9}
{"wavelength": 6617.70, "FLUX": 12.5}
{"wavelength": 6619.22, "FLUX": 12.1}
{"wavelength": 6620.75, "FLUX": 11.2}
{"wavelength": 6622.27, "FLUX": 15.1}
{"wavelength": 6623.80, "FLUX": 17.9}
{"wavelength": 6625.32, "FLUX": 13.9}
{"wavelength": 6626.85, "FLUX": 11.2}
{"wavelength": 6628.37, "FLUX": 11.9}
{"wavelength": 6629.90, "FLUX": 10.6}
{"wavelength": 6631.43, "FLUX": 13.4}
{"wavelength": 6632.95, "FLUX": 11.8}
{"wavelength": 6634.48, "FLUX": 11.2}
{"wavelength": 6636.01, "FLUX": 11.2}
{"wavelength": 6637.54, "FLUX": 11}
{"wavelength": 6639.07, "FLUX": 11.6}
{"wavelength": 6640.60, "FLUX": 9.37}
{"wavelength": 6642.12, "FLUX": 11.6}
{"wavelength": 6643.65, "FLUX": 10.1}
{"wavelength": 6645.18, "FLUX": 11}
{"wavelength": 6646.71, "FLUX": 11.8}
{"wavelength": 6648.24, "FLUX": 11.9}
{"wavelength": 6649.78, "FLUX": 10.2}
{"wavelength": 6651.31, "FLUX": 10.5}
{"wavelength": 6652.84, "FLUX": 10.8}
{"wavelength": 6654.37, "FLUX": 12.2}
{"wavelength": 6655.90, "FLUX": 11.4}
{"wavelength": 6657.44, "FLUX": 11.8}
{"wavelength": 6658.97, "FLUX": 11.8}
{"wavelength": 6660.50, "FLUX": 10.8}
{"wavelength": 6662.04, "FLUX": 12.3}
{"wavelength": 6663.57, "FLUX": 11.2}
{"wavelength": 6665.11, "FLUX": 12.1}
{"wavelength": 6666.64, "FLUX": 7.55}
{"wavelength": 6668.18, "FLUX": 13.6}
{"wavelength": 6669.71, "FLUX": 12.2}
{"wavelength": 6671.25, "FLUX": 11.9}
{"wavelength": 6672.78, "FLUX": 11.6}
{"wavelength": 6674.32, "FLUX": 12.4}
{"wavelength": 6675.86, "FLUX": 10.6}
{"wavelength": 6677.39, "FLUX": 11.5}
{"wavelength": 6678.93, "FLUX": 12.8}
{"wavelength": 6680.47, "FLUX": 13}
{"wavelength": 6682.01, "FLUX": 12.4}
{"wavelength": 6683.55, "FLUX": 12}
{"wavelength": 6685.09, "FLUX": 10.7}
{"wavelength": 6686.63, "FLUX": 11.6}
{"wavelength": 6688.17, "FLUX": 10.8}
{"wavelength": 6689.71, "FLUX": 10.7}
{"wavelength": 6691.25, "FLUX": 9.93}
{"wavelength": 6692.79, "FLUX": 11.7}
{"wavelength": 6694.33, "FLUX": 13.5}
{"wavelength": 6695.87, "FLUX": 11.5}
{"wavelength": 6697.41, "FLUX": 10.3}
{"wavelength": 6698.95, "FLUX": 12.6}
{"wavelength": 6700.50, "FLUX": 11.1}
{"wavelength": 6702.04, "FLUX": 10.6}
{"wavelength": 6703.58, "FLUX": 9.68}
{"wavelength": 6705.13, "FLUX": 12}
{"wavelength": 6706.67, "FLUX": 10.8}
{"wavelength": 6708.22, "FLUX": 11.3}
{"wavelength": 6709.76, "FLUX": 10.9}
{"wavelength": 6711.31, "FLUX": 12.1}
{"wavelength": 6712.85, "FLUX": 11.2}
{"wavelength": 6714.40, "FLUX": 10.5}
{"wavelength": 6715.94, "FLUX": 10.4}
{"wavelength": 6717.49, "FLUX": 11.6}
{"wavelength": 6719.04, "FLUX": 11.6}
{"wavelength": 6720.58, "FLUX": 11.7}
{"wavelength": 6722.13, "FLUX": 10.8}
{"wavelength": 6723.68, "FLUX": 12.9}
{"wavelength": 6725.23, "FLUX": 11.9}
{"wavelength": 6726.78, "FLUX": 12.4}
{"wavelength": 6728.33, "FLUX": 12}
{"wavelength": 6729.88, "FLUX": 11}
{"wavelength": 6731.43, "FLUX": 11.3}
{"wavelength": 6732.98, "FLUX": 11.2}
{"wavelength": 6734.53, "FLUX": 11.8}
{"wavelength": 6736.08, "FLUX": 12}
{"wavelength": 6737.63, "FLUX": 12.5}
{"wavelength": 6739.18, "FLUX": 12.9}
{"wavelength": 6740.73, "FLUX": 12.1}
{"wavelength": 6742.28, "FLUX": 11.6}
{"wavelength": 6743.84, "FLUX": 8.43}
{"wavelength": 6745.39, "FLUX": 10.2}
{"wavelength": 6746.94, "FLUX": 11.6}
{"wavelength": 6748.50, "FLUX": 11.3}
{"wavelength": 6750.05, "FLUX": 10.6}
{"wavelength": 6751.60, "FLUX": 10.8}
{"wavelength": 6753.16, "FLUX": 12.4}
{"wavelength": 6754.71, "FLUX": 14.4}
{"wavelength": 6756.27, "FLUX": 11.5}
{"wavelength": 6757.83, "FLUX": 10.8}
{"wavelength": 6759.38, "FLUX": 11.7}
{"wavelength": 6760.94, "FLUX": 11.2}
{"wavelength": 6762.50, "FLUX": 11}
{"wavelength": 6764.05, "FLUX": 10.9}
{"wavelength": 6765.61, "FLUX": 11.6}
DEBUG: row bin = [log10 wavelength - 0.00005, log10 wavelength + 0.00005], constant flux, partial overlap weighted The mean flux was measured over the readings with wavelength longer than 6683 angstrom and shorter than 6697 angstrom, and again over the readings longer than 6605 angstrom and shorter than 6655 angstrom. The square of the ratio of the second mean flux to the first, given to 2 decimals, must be 1.08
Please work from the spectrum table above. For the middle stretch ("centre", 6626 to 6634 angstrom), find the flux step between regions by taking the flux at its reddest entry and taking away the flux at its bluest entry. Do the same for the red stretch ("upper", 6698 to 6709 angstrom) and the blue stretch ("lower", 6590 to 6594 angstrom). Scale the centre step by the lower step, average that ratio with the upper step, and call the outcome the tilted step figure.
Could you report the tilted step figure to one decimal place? 0.1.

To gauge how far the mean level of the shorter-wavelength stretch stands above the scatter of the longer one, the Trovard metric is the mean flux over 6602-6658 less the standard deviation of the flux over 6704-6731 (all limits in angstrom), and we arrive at 11.1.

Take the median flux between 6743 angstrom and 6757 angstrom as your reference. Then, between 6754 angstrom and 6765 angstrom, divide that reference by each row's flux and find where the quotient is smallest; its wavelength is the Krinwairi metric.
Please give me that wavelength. 6754.71 angstrom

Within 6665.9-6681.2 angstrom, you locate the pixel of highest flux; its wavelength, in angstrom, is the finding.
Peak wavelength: 6668.18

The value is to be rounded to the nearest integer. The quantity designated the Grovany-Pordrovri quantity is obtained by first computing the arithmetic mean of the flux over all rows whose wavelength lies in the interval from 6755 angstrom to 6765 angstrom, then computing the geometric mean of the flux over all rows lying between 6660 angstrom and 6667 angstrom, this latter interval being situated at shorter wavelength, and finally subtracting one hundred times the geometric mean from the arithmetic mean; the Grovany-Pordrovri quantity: -1052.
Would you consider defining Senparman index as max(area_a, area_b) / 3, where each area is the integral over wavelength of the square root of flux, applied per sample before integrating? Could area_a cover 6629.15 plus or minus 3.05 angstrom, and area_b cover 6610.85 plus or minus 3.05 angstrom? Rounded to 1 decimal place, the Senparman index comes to 7.0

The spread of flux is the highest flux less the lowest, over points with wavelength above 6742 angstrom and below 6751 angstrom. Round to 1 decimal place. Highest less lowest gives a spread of 3.2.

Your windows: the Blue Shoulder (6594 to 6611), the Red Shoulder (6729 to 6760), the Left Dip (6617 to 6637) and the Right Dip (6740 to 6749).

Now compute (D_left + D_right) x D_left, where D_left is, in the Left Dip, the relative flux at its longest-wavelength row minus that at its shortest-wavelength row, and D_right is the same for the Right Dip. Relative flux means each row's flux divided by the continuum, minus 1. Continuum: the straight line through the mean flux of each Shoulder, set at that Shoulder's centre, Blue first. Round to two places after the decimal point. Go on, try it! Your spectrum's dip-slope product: 0.02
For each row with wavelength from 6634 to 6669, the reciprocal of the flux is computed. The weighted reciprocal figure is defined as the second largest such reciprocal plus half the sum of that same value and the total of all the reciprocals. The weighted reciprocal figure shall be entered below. 1.2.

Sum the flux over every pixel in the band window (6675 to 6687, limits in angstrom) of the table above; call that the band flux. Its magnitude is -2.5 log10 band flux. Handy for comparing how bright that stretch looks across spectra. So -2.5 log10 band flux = -4.94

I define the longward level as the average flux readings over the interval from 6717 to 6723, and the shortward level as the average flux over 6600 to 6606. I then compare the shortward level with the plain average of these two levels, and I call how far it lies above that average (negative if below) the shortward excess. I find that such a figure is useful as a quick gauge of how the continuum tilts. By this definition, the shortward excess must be 0.05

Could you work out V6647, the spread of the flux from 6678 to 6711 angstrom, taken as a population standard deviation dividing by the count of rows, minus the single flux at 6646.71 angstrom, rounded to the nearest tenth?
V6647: -10.8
